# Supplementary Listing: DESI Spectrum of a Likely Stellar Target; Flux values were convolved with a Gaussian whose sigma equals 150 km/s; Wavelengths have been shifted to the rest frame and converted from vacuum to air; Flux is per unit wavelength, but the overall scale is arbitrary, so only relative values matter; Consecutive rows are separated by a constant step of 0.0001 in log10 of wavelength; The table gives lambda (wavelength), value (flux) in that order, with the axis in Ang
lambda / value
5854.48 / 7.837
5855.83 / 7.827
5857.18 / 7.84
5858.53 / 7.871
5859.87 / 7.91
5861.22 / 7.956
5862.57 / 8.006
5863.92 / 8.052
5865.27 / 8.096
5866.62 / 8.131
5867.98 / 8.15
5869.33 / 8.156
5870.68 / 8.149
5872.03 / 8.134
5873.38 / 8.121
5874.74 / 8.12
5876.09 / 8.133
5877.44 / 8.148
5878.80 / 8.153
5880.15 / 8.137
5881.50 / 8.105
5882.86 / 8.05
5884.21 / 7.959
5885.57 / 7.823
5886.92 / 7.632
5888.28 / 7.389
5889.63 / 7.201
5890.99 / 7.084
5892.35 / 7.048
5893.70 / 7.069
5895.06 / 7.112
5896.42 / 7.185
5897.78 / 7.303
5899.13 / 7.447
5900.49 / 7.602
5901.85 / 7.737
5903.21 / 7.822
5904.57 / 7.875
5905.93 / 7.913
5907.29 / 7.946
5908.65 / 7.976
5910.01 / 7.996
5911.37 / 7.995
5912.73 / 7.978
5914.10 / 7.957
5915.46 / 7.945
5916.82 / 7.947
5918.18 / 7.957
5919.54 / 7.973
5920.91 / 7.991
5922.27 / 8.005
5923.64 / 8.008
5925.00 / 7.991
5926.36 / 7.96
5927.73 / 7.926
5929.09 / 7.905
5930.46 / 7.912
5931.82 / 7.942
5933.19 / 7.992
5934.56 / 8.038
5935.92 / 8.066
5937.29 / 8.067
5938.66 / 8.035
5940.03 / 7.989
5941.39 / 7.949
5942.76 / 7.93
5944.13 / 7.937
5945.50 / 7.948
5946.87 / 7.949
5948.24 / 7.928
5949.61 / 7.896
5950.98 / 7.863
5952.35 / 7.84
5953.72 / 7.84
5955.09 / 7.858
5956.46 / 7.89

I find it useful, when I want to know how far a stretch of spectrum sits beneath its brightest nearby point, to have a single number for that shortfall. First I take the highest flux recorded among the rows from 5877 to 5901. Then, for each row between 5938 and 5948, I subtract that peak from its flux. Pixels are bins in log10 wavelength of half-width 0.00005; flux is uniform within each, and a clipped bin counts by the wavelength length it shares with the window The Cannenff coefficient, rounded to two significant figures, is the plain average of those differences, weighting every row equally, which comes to -0.19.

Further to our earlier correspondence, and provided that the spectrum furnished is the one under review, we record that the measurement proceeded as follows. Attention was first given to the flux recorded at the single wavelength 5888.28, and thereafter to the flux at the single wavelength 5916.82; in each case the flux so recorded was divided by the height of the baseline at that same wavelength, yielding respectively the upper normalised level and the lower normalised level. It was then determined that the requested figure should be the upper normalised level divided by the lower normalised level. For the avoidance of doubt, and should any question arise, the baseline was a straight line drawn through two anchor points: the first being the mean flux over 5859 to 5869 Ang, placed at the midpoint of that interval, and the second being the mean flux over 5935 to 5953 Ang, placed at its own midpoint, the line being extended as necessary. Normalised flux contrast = 0.926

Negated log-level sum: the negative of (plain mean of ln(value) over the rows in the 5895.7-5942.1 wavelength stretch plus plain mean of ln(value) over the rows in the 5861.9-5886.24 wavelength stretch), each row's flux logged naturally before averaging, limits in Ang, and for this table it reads -4.16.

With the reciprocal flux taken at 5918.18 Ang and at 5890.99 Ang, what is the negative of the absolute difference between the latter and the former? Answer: -0.0155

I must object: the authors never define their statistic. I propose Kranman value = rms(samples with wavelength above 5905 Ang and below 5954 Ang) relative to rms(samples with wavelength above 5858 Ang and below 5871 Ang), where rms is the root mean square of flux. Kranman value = 0.989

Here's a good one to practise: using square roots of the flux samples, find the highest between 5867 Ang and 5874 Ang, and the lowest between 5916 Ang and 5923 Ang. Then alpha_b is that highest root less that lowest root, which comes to 0.037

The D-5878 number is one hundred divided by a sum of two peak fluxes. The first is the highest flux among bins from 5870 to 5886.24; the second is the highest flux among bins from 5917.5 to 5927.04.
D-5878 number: 6.19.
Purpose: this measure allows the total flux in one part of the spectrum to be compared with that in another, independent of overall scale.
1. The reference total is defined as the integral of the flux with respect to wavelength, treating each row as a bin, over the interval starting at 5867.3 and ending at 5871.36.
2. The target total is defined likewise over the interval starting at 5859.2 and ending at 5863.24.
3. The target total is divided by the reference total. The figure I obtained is 0.97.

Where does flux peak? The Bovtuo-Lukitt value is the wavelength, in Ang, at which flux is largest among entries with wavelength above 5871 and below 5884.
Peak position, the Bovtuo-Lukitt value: 5878.80 Ang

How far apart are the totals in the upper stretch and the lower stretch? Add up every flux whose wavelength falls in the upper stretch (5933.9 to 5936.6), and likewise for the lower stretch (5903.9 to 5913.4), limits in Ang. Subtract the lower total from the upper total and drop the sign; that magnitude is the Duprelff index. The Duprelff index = 40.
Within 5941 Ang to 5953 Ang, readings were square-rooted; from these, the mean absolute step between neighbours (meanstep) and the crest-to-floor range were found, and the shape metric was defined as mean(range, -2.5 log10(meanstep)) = 3.12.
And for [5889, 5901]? 2.28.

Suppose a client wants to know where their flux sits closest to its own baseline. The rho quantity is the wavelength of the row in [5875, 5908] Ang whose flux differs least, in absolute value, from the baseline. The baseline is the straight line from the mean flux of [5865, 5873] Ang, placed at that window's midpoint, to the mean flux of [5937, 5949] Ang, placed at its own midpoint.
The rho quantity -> 5881.50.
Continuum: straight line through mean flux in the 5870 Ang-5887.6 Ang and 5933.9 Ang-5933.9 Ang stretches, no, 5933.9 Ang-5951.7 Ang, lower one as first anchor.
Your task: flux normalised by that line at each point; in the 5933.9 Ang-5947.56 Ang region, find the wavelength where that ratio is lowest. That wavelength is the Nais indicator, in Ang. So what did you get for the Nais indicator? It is 5942.76 Ang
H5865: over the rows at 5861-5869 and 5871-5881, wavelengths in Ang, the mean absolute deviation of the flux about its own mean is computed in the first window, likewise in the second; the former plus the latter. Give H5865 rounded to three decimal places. 0.070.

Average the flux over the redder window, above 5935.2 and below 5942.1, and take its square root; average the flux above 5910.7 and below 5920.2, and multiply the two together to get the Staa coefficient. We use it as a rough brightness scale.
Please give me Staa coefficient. 22.6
